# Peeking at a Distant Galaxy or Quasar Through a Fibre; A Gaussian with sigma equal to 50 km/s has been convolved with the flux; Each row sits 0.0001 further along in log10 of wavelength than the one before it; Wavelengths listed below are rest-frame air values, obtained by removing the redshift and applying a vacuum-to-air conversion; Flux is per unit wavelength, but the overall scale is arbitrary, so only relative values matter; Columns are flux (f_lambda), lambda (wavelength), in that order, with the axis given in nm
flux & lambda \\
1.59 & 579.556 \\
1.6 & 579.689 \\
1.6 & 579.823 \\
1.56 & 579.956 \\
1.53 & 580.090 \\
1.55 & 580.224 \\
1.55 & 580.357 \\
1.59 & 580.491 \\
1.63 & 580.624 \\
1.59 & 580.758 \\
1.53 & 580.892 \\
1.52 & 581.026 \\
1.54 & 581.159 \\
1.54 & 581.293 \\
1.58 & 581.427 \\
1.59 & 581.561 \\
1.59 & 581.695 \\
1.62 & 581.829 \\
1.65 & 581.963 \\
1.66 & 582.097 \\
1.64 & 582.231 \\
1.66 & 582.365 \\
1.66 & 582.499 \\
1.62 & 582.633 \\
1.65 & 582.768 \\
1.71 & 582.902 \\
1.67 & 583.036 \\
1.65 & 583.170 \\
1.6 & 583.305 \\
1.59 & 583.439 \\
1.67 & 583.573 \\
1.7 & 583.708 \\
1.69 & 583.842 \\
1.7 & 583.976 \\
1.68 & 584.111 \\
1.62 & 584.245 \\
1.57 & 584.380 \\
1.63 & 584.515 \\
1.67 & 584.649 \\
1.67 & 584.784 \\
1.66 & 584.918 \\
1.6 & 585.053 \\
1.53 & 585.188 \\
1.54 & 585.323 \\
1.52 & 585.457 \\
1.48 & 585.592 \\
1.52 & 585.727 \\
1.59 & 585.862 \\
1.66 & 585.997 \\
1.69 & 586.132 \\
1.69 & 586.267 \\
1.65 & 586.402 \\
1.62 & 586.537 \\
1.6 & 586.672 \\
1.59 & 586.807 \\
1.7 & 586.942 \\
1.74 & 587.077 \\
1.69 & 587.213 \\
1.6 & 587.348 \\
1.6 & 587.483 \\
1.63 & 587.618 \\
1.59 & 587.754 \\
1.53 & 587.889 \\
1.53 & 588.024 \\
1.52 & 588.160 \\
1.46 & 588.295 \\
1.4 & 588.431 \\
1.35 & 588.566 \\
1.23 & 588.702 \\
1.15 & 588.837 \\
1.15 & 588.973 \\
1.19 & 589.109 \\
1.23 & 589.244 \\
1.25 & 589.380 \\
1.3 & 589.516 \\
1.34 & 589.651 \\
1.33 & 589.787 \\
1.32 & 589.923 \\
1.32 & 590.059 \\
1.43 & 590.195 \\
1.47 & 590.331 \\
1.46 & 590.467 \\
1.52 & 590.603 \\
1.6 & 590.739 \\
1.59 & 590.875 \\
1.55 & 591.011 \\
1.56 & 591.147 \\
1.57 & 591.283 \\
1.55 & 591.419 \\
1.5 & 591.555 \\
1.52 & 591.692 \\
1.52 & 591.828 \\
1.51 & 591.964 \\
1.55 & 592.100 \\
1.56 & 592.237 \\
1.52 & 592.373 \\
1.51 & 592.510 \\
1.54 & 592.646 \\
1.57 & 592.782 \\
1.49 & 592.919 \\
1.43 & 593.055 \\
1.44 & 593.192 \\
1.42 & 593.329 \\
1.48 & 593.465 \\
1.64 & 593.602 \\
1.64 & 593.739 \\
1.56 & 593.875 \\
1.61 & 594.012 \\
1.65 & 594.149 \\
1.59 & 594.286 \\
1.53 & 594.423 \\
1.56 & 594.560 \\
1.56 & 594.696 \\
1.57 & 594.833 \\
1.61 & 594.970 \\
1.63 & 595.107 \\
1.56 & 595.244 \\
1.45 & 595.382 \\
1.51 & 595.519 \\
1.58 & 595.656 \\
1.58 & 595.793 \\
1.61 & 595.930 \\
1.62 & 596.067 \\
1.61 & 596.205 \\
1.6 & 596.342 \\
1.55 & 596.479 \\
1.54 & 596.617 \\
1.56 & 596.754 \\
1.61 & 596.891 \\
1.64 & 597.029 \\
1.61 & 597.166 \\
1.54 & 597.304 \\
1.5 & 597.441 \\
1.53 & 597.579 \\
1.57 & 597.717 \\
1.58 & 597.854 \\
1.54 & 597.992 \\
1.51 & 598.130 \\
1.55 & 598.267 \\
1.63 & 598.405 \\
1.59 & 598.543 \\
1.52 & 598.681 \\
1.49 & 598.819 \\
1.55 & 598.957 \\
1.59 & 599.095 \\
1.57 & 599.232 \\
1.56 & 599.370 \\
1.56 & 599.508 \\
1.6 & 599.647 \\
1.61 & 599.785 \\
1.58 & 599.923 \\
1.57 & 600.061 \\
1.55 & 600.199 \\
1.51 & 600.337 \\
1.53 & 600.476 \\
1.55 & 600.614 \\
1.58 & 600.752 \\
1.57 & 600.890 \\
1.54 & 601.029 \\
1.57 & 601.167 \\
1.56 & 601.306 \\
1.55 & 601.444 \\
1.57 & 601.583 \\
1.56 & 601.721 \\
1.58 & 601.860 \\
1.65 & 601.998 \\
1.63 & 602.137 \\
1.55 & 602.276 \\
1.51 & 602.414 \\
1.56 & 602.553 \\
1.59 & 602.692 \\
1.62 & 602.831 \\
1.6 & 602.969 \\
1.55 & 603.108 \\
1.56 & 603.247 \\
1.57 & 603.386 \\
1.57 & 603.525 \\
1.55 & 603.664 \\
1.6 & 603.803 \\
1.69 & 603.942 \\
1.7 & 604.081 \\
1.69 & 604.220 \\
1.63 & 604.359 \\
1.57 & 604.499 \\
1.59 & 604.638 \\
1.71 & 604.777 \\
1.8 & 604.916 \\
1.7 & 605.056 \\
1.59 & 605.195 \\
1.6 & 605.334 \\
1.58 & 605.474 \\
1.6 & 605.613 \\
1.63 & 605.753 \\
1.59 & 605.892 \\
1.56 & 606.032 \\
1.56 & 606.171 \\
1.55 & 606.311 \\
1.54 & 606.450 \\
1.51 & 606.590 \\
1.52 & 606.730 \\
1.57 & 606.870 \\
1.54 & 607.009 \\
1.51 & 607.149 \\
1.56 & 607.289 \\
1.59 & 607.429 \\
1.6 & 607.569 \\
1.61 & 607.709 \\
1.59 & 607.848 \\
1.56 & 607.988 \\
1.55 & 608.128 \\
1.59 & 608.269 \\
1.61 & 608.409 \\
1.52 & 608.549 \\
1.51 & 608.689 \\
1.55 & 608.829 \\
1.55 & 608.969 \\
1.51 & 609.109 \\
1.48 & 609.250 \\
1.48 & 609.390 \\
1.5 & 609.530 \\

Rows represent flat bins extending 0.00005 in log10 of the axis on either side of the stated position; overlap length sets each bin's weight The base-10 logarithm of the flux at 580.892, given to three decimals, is 0.185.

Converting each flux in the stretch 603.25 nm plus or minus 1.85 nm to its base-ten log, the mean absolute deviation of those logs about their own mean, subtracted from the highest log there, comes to 0.241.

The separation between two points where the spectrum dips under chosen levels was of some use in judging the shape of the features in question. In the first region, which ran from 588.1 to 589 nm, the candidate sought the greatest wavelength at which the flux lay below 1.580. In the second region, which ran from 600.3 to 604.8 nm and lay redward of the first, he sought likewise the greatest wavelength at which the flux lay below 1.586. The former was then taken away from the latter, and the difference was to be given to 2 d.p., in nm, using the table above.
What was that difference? 15.53 nm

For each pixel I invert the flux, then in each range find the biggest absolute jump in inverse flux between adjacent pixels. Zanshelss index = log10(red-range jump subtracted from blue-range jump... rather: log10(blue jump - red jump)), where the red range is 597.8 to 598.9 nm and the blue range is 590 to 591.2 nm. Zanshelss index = -1.57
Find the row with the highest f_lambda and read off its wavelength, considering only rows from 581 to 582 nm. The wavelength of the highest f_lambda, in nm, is 581.963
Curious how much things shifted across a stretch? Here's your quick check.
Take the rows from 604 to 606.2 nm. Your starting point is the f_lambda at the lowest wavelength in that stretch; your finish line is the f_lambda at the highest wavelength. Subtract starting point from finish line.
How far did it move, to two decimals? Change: -0.14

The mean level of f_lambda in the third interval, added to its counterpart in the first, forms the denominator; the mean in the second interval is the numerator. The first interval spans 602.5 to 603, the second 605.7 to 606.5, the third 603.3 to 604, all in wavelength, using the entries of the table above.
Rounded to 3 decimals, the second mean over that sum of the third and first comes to 0.493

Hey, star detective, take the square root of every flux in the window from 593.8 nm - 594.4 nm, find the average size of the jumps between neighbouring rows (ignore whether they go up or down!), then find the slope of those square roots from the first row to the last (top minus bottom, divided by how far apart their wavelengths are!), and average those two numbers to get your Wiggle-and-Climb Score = 0.024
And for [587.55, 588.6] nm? -0.052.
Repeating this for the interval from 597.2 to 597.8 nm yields 0.022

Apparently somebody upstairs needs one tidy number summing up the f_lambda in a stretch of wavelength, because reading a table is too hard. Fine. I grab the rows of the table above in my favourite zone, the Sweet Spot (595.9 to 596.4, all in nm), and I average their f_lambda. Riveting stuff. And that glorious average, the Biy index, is 1.61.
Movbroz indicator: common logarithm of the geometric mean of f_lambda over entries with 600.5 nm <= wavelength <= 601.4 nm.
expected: 0.194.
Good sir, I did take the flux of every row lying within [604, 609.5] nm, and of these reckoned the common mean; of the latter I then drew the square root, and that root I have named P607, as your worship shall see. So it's 1.26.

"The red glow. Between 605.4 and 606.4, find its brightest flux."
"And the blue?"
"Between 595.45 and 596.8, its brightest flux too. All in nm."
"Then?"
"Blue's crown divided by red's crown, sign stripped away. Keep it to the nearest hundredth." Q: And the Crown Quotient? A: 0.99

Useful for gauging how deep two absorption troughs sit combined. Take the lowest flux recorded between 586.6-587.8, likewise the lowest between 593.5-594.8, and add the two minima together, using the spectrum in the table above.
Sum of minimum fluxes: 3.12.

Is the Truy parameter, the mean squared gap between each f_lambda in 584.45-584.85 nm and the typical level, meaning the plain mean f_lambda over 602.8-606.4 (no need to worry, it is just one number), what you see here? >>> 0.0022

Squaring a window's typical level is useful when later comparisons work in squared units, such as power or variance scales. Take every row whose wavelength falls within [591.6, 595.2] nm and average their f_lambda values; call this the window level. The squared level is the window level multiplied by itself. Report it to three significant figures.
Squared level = 2.39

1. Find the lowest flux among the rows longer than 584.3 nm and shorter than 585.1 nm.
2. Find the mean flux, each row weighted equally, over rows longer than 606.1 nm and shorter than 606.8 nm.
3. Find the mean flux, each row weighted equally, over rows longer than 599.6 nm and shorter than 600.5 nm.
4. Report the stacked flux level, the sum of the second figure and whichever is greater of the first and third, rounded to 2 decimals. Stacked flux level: 3.11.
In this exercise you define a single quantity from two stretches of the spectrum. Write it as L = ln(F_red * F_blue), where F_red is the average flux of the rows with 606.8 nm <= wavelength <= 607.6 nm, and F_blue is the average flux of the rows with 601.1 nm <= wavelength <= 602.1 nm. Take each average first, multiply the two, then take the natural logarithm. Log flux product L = 0.901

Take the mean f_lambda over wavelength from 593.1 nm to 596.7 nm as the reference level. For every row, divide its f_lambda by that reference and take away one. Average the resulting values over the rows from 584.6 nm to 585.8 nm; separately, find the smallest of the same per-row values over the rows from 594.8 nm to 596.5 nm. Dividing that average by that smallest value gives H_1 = -0.10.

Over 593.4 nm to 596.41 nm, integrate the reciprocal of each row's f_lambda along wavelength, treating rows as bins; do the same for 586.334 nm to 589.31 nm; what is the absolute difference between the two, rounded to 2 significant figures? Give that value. 0.13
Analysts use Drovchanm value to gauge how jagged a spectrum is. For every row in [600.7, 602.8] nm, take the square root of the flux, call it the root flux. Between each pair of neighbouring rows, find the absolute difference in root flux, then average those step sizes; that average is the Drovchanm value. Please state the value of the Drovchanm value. 0.012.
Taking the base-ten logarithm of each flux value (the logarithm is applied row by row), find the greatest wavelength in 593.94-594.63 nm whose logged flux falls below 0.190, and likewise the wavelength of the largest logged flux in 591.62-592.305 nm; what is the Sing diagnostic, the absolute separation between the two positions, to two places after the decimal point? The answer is 2.19 nm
